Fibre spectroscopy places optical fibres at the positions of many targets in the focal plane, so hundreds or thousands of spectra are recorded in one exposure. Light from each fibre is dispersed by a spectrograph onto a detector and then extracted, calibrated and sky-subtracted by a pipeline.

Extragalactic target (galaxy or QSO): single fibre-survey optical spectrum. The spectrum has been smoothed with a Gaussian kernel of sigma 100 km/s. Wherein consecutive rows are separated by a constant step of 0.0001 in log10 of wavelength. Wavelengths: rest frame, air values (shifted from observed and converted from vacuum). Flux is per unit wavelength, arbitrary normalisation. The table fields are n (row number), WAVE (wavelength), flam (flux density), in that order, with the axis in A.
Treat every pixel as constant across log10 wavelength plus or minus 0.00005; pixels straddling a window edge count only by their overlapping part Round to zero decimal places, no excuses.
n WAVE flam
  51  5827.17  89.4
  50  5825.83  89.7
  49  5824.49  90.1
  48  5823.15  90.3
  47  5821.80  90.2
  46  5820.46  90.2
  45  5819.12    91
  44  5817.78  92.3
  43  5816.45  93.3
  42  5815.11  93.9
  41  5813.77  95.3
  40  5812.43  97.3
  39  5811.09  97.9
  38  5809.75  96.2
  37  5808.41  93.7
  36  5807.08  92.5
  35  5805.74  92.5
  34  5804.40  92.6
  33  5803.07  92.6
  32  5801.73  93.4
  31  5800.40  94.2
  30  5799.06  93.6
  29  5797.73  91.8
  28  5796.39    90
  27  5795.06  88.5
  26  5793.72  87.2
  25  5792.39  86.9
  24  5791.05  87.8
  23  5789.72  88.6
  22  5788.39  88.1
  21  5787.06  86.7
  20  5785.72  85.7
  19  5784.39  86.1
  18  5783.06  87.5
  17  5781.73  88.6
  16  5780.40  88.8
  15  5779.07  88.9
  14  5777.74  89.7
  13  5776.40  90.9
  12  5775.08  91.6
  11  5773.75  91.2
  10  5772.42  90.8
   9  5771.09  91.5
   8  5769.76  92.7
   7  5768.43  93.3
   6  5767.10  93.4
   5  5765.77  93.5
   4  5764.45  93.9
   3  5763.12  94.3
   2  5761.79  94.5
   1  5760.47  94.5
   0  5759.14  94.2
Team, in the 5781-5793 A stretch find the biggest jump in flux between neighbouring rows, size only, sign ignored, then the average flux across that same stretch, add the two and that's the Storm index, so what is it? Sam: 89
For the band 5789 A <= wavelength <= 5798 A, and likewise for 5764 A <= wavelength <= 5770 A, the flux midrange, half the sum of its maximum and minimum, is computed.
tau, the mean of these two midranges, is 91.3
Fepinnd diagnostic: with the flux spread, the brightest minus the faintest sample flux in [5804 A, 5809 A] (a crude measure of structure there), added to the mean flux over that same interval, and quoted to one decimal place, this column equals 94.0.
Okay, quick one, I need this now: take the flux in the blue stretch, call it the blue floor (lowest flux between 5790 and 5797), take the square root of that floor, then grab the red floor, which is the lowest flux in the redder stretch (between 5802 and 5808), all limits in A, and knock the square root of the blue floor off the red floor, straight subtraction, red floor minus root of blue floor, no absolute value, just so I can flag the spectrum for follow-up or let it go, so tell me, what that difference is 83.2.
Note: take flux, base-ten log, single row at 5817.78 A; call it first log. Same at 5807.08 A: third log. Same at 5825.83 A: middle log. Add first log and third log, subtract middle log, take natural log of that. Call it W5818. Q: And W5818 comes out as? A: 0.682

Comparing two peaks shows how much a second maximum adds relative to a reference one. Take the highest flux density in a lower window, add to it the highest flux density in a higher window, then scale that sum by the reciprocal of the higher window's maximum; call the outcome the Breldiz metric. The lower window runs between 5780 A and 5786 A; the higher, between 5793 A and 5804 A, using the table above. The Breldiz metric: 1.94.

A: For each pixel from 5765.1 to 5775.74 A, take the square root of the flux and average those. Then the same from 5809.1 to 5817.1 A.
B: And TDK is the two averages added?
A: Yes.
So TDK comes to 19.4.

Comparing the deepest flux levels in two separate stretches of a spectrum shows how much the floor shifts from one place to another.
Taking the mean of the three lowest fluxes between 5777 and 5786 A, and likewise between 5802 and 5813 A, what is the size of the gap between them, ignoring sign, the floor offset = 6.1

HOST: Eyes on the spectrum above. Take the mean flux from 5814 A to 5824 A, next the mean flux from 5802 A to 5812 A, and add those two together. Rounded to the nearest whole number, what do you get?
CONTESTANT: 186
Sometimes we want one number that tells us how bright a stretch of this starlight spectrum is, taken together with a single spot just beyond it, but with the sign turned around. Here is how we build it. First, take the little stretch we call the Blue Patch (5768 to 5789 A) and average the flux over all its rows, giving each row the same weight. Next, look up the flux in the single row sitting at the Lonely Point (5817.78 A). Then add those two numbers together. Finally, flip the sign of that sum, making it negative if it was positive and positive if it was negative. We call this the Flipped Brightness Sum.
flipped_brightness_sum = -182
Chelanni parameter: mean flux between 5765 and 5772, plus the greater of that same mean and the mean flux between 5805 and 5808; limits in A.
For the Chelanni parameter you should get 186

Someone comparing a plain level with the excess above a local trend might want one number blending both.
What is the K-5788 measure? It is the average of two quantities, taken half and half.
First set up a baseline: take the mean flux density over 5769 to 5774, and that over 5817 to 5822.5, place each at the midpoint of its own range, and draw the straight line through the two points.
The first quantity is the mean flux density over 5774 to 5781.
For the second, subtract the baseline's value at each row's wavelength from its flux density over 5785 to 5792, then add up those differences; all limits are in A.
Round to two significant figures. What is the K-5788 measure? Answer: 35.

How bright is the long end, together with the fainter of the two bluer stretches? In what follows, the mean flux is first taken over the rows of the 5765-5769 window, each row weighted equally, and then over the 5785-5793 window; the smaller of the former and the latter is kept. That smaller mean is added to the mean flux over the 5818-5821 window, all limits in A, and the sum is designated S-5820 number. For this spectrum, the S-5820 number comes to 178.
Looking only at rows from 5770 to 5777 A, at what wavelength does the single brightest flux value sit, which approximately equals 5775.08 A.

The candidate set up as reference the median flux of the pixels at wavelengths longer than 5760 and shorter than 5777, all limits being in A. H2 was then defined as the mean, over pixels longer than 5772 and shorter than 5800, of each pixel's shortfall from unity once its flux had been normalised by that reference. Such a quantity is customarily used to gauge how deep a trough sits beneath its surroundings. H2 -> 0.046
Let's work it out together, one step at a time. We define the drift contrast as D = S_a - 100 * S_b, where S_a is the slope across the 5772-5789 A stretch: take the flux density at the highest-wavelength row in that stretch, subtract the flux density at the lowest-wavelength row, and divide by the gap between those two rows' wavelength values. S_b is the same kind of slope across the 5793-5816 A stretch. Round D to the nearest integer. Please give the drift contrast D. -31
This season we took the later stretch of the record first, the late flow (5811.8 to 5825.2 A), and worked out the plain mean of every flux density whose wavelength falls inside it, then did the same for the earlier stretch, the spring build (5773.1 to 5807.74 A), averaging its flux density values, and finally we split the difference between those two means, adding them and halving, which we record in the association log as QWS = 91.1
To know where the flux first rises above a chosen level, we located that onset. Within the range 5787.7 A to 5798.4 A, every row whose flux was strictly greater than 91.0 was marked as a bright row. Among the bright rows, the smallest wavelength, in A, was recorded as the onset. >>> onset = 5797.73 A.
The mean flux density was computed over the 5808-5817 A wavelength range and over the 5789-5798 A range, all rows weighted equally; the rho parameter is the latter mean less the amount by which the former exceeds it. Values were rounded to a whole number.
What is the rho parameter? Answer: 82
